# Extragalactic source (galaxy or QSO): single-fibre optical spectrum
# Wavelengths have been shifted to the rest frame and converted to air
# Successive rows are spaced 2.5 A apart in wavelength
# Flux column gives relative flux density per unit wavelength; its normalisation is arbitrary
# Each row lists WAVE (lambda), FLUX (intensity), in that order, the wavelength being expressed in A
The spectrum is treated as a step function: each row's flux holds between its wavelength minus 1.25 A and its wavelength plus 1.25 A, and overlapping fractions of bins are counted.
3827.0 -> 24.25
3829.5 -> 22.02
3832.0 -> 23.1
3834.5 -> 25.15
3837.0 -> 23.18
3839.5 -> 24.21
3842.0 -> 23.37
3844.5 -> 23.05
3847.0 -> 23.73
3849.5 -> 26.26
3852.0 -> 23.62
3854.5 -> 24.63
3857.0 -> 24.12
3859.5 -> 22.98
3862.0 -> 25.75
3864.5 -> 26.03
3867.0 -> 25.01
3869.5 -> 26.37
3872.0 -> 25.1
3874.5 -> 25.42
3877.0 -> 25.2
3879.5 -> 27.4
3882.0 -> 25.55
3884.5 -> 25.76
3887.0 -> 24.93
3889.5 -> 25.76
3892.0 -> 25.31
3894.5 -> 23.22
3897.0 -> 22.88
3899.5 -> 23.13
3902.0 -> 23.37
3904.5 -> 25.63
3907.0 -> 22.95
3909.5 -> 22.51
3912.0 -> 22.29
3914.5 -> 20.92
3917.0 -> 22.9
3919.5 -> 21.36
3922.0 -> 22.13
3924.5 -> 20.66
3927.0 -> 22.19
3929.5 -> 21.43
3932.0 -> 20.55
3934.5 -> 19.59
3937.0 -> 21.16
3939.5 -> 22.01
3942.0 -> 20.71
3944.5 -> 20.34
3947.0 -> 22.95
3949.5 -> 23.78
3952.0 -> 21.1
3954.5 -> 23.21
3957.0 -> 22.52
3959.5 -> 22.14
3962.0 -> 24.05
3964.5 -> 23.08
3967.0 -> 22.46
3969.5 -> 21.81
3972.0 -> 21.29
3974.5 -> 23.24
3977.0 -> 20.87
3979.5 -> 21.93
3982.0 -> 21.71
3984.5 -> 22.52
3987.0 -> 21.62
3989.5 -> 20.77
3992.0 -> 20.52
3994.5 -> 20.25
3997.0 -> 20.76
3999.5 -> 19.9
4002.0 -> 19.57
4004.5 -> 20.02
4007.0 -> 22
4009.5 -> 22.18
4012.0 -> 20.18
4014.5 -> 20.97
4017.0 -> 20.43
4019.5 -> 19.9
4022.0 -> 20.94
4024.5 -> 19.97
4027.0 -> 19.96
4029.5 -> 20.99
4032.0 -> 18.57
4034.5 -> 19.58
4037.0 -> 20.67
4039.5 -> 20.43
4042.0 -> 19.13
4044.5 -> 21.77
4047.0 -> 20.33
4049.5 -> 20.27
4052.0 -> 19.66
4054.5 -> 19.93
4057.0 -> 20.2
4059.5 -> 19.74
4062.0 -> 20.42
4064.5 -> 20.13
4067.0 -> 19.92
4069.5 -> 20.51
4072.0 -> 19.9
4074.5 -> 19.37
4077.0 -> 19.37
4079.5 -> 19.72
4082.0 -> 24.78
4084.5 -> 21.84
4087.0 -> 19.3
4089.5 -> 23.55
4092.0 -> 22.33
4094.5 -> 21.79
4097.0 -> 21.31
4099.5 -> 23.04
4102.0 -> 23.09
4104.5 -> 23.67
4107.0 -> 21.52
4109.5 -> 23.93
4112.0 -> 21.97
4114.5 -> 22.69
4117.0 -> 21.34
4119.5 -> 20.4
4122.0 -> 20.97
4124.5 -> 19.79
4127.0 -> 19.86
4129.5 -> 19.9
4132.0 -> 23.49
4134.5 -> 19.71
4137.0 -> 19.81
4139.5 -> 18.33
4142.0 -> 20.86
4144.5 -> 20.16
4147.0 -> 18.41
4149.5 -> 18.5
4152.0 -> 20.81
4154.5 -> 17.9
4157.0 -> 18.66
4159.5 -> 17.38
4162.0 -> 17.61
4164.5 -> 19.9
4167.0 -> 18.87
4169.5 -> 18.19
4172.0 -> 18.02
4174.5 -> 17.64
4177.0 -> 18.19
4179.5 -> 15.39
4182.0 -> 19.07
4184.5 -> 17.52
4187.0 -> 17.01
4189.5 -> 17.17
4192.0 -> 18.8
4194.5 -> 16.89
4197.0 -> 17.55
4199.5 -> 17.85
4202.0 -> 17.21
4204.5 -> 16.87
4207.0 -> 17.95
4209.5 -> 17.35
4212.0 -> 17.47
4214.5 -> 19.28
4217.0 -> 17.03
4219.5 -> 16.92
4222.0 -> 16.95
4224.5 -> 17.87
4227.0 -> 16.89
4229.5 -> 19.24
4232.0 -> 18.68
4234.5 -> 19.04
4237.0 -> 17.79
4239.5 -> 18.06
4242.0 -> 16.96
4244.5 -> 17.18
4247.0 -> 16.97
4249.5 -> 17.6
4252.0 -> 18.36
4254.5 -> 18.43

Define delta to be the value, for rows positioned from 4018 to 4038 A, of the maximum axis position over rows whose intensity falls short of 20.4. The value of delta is 4034.5 A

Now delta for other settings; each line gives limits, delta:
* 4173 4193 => 4192.0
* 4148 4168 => 4167.0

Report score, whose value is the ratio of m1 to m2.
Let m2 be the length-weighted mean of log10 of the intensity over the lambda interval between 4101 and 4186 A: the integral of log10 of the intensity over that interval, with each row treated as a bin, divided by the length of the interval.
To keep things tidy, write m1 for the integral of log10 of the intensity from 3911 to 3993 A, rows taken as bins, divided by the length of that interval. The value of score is 1.03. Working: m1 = 1.34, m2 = 1.29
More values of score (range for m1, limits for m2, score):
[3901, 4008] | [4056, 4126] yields 1.01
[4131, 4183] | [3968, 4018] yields 0.96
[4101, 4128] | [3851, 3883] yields 0.95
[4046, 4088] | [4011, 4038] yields 1.00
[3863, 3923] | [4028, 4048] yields 1.06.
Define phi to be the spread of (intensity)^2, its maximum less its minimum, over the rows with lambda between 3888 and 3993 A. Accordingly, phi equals 280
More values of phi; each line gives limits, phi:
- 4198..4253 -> 87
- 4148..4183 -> 196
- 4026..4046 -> 129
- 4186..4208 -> 69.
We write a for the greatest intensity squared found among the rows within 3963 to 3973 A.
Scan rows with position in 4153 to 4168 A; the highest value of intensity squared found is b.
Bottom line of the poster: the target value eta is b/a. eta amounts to 0.7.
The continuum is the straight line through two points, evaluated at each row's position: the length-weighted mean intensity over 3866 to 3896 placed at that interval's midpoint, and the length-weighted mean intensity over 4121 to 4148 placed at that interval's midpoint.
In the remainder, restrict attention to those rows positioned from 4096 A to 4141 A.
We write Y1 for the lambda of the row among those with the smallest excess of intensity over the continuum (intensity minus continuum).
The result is 4139.5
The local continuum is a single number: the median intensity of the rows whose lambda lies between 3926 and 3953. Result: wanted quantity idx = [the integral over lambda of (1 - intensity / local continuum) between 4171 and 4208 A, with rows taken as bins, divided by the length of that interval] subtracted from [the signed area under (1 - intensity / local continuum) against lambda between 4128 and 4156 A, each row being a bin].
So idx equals 2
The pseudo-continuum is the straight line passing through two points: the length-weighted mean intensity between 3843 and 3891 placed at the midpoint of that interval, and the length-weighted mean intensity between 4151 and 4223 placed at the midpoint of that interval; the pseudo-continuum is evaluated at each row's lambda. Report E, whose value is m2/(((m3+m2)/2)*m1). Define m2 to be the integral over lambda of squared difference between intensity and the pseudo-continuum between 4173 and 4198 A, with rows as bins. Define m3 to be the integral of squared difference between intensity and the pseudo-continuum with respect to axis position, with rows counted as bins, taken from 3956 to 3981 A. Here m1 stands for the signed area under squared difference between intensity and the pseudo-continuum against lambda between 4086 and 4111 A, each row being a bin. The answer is 0.005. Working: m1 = 210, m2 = 28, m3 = 23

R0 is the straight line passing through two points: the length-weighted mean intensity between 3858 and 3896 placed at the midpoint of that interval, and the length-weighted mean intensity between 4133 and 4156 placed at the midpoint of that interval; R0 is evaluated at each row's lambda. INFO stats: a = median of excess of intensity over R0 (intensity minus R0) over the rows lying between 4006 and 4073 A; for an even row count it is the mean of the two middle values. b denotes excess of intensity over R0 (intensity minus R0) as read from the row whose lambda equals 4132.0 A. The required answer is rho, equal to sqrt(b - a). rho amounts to 2.2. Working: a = -1.24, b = 3.8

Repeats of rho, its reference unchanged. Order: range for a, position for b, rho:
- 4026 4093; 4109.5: 2.2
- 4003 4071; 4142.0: 1.6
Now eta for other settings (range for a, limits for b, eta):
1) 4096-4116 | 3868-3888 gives 1.3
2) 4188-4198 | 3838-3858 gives 2.0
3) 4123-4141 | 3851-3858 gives 1.1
